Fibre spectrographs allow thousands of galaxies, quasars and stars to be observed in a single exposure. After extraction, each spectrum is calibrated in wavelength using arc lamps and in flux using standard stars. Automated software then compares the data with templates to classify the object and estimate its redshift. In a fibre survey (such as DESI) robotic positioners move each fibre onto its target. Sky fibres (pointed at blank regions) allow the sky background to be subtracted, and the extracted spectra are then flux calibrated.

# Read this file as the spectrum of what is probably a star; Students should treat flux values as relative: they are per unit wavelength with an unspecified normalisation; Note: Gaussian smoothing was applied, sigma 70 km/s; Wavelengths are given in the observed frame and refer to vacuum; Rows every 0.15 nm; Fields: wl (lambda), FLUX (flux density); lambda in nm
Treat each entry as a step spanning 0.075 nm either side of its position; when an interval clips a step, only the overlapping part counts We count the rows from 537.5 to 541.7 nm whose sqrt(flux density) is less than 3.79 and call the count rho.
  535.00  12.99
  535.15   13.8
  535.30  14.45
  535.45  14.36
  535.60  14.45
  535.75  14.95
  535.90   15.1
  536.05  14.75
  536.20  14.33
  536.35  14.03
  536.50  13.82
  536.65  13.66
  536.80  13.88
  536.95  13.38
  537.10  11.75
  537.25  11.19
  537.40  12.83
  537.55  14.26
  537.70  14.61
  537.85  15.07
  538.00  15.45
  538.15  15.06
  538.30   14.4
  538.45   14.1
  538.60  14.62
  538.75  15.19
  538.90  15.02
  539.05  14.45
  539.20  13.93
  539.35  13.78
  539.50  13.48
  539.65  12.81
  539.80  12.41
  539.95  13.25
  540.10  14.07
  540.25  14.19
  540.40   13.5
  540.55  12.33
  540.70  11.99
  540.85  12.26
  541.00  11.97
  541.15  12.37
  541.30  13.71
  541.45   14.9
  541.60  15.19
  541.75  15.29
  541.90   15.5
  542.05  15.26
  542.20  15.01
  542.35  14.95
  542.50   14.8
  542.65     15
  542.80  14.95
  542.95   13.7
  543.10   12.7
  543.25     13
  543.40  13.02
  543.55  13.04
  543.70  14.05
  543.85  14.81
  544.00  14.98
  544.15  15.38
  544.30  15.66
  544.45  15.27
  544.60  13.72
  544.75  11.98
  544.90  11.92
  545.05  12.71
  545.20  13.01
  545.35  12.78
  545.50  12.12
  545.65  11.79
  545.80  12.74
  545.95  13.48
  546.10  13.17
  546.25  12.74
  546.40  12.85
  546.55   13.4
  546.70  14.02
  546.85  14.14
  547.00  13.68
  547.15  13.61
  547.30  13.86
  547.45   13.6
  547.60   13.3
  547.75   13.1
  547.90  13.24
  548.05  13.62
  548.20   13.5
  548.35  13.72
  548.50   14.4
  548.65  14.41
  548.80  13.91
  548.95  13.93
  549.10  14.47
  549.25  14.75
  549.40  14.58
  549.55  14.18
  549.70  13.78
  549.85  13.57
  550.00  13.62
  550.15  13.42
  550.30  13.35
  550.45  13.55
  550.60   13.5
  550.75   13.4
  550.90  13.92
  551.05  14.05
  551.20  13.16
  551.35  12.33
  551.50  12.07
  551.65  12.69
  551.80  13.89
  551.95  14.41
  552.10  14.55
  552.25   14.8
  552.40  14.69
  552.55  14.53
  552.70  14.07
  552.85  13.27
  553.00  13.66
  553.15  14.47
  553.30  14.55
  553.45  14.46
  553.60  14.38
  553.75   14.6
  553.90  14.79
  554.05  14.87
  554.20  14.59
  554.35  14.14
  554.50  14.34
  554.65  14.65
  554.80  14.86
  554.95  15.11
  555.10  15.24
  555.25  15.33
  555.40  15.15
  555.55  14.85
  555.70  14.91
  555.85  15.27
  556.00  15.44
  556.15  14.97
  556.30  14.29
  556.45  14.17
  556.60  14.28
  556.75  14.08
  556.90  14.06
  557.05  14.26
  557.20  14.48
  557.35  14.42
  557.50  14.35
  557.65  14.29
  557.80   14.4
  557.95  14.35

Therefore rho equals 17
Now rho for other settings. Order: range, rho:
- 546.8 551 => 23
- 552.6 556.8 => 9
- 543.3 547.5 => 23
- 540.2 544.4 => 14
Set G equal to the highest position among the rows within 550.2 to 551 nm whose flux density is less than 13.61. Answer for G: 550.75 nm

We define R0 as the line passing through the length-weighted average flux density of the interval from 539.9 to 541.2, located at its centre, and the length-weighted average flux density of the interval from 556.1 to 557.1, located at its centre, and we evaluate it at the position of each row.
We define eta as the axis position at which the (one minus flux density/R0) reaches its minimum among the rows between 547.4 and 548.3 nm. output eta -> 547.45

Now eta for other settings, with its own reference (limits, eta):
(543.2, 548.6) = 544.30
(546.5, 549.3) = 549.25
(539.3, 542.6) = 541.90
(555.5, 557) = 556.00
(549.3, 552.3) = 549.40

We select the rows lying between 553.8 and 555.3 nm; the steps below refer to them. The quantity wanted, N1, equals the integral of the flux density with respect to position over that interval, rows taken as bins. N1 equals 22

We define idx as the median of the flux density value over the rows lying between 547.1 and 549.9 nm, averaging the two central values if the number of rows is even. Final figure 13.8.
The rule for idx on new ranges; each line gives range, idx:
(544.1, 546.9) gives 13.0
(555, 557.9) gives 14.4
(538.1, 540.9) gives 13.9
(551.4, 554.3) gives 14.5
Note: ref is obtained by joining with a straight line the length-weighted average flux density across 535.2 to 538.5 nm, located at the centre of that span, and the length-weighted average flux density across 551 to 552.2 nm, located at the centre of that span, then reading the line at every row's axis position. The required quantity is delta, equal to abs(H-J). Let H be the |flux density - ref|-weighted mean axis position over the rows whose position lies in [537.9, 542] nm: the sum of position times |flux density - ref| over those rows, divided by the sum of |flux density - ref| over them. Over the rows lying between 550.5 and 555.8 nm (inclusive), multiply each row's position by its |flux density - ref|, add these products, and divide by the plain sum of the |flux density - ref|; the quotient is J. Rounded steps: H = 540.25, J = 553.72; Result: 13.47 nm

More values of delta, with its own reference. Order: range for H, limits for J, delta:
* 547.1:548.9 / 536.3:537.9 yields 11.00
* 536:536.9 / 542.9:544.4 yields 7.43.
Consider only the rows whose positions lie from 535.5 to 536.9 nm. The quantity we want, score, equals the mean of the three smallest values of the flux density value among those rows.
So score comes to 13.8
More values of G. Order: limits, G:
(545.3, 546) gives 545.95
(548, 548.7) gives 548.20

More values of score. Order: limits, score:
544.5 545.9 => 11.9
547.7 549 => 13.3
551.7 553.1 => 13.6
